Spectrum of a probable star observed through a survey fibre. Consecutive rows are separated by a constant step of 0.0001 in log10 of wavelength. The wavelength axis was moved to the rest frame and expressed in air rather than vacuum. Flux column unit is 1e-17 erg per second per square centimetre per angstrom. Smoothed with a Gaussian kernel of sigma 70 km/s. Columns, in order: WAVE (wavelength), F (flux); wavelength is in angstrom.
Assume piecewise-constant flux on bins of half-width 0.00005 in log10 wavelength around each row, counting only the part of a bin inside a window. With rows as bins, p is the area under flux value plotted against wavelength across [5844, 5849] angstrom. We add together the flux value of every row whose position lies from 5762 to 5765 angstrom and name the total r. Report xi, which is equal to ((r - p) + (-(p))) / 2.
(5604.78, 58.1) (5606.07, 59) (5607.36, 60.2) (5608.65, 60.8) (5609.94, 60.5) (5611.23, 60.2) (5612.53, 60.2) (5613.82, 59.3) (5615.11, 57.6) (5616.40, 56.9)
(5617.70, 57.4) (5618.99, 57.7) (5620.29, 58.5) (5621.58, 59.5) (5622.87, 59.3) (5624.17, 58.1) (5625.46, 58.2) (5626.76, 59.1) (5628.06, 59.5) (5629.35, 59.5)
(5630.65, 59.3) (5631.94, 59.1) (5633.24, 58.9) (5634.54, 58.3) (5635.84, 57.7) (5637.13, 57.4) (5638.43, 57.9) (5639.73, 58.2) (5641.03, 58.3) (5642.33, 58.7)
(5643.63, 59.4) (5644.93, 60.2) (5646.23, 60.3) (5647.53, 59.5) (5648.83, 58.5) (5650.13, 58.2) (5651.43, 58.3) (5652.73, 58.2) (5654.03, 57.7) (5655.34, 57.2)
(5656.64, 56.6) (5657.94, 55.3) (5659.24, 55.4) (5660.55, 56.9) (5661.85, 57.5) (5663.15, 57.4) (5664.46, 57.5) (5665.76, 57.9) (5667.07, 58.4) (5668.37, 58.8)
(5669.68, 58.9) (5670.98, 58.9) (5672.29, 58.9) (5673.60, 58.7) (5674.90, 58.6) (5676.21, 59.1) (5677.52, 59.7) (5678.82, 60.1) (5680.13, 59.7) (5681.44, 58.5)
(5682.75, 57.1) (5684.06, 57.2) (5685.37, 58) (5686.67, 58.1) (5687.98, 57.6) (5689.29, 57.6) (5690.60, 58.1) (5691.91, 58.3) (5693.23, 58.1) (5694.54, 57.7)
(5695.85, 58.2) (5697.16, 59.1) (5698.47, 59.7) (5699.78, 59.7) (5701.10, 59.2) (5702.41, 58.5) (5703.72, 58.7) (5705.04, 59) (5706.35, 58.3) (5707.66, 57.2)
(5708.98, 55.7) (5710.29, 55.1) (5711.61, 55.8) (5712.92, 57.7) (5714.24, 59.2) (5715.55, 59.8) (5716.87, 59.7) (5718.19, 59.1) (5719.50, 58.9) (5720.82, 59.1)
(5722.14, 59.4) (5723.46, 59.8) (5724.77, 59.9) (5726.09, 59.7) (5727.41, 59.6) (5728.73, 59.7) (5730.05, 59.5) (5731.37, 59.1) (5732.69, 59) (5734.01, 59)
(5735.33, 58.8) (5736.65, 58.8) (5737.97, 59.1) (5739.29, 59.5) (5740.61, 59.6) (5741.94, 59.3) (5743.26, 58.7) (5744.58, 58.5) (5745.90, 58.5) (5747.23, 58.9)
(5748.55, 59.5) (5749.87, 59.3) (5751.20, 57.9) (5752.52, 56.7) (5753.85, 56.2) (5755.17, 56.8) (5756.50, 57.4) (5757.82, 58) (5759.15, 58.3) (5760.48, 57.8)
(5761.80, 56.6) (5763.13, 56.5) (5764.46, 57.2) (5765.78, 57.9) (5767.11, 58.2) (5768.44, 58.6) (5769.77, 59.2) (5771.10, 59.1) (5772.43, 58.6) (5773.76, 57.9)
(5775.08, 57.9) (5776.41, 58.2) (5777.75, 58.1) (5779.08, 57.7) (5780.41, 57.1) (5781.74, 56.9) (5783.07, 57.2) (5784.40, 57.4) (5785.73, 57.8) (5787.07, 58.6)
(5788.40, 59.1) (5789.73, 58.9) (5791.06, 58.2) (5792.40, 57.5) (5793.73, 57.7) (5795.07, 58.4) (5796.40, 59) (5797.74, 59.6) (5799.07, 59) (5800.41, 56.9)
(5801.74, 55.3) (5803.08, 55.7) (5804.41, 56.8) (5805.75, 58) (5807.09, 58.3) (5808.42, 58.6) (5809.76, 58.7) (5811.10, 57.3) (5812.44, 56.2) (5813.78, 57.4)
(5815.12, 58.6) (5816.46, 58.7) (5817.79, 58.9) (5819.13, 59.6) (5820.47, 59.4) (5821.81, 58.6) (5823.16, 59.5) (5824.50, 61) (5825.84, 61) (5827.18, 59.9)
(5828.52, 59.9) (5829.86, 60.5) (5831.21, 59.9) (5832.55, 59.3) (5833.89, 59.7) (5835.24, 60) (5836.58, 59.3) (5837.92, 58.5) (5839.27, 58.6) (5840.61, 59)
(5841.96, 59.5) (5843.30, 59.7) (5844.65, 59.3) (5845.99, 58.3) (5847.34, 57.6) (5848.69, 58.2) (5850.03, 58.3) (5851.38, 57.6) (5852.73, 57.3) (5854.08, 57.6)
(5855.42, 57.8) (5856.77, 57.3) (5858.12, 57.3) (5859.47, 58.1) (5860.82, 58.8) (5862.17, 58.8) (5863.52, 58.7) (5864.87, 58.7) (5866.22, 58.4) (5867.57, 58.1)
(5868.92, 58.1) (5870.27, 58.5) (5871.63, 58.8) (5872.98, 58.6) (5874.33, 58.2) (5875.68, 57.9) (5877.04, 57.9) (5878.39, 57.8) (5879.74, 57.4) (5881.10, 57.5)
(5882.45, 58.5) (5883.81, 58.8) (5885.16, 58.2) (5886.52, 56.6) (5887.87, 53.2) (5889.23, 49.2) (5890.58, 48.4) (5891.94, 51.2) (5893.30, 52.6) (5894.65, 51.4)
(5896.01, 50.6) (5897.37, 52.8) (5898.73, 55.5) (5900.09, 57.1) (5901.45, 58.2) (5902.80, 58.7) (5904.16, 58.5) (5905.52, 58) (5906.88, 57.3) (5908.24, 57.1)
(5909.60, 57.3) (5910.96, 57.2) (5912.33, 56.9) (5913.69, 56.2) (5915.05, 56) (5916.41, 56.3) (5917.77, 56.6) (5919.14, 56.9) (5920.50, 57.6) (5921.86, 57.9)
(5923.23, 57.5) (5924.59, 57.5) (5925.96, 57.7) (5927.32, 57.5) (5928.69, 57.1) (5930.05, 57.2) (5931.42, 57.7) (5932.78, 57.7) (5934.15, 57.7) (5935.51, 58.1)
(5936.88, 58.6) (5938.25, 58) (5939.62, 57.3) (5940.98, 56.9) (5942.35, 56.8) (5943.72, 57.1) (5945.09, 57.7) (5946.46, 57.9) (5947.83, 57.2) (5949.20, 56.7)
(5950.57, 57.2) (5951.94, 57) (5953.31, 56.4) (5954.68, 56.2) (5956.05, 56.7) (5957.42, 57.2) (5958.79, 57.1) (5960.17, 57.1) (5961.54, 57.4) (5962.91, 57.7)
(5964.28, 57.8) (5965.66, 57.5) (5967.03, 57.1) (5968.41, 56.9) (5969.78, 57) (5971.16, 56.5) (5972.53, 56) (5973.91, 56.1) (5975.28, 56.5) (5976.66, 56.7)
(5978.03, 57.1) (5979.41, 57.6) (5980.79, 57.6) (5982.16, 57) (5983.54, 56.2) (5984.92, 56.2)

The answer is -235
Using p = 292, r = 114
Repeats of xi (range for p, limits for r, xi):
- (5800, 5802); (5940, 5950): 88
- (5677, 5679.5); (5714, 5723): 58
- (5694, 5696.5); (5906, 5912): -31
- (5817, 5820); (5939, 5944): -64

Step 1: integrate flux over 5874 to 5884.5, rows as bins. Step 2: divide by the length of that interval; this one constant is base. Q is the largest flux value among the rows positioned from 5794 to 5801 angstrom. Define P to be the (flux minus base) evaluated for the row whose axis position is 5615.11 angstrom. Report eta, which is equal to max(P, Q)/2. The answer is 29.8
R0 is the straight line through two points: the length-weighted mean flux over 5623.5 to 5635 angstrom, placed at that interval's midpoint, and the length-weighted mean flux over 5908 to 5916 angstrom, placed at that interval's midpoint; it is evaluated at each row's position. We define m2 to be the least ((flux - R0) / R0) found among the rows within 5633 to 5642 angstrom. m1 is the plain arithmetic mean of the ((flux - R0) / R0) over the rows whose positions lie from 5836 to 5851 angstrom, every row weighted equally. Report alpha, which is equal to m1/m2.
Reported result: -1.1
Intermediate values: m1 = 0.026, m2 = -0.02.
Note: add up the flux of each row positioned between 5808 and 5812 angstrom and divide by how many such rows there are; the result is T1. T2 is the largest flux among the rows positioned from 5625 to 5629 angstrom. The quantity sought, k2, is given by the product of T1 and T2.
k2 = 3463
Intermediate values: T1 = 58.2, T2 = 59.5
